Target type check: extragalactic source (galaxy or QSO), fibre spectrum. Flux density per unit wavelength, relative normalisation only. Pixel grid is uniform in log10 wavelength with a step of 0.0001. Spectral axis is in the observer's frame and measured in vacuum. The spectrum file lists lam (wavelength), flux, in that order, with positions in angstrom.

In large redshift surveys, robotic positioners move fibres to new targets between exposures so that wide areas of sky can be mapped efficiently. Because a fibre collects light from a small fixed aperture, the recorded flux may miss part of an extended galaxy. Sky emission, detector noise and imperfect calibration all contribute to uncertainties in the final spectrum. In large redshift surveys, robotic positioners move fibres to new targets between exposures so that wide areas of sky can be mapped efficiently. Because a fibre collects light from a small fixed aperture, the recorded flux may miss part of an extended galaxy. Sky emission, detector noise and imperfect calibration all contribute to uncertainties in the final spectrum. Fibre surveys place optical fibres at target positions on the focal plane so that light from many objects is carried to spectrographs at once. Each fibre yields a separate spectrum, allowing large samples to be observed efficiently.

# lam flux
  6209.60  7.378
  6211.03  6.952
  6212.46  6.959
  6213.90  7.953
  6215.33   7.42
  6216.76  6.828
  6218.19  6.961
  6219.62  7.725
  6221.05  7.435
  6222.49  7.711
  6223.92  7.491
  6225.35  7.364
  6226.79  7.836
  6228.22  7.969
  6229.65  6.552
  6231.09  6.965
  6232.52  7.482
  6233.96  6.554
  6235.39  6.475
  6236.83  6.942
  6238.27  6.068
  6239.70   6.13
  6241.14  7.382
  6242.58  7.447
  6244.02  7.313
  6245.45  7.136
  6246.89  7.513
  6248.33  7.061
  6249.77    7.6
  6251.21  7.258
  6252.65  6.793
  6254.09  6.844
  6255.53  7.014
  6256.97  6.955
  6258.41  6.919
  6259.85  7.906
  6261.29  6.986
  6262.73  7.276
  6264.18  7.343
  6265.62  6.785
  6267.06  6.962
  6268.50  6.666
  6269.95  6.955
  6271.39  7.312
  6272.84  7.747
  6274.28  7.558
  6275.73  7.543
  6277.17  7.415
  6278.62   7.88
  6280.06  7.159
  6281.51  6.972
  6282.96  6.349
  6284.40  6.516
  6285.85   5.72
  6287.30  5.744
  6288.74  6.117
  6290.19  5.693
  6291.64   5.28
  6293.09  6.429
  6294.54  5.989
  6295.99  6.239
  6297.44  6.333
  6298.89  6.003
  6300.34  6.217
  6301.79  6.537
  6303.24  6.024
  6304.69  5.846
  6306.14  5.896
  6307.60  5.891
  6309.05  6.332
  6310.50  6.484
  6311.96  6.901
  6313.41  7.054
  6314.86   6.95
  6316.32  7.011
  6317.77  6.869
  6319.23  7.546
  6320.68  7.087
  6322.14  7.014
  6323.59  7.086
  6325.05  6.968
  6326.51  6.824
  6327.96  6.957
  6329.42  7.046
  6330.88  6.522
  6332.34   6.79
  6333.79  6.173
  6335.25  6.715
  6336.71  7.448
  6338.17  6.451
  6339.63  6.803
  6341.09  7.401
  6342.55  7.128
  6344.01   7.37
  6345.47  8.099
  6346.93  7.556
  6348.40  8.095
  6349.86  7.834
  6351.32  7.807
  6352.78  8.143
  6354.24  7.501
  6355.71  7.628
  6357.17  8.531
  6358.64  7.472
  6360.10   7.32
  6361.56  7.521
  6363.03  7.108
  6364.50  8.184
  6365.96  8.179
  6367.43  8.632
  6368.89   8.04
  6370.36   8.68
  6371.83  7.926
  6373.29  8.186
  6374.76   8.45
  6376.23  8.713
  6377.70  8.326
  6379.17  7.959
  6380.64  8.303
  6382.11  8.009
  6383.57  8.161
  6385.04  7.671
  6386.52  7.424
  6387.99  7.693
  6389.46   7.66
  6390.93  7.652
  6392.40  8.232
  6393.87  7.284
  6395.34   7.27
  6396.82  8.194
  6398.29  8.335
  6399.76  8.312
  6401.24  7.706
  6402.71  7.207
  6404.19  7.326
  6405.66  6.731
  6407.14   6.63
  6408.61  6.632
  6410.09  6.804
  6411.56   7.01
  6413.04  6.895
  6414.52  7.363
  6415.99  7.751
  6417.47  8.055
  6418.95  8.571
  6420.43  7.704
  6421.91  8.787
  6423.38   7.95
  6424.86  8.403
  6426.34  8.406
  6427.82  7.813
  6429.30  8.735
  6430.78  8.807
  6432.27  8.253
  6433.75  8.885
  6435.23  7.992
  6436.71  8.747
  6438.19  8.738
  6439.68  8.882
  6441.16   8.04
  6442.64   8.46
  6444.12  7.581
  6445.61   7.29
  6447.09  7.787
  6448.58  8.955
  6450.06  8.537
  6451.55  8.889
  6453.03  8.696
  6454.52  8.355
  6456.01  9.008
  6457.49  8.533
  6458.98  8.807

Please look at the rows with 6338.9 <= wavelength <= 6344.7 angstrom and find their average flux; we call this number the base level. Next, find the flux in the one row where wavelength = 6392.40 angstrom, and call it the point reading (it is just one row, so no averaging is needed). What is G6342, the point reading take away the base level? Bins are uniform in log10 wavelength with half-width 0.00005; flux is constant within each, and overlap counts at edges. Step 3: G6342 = 1.06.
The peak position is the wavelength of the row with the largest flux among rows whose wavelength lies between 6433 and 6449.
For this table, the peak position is 6448.58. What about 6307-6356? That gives 6352.78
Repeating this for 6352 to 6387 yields 6376.23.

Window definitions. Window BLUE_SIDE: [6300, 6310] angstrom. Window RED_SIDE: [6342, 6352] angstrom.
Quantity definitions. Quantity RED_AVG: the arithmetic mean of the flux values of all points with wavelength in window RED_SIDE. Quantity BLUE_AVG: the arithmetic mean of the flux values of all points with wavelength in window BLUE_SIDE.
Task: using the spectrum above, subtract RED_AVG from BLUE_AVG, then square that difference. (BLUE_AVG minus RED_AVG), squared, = 2.5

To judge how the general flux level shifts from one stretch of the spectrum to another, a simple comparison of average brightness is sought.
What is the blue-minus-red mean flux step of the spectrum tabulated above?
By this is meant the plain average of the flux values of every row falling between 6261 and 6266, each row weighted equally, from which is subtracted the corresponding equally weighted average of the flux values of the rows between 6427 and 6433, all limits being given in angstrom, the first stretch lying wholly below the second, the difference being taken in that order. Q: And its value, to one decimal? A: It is -1.3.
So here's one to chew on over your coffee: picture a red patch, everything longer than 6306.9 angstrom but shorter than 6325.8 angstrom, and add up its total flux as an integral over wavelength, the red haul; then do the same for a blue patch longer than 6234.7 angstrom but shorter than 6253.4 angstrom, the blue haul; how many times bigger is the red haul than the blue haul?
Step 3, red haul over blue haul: 0.99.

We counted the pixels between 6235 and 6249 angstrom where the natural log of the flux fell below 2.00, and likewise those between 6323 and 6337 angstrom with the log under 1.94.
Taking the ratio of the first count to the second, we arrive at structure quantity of 1.3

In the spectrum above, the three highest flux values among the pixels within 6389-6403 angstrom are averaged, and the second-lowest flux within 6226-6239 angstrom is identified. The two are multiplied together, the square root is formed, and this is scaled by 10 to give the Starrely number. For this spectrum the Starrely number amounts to 73.3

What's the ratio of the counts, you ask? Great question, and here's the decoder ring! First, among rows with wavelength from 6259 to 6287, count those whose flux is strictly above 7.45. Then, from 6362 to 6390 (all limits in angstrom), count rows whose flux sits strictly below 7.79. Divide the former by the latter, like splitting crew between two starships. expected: 1.0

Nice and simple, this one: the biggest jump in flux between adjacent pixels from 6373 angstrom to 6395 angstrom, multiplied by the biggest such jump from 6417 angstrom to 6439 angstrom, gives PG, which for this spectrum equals 1.0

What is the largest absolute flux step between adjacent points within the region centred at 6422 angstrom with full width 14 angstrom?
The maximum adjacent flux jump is 1.08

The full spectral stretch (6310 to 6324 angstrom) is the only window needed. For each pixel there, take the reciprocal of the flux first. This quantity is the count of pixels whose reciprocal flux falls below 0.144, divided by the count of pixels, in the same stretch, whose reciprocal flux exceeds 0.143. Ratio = 1.75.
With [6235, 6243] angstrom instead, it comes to 0.50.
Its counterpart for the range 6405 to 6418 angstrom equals 0.80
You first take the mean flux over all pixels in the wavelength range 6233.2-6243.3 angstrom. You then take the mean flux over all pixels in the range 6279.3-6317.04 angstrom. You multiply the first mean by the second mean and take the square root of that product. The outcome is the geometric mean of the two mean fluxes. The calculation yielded 6.5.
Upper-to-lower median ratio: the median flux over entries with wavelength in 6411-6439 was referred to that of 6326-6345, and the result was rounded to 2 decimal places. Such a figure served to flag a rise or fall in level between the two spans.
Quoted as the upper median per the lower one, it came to 1.21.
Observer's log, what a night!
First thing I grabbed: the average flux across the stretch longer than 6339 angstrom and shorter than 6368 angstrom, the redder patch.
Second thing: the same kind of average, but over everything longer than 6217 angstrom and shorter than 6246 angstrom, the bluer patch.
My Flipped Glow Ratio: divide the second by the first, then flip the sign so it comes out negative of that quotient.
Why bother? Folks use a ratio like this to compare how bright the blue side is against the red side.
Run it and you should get -0.926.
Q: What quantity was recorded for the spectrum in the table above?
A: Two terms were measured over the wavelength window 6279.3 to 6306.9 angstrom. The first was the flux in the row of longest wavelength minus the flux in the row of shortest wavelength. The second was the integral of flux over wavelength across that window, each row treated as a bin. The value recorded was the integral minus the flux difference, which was 171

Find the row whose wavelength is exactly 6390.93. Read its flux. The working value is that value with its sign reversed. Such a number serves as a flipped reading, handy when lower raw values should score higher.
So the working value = -7.7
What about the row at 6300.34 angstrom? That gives -6.2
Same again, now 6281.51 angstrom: -7.0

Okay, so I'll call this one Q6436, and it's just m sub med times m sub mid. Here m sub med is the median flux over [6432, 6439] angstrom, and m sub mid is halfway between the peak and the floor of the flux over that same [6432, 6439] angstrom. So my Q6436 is 74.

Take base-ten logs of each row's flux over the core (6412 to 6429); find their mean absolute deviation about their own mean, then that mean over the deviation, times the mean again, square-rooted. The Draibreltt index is 5.88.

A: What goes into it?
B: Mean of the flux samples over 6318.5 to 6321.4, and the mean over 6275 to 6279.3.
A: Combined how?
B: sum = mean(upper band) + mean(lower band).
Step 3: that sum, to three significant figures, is 14.9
